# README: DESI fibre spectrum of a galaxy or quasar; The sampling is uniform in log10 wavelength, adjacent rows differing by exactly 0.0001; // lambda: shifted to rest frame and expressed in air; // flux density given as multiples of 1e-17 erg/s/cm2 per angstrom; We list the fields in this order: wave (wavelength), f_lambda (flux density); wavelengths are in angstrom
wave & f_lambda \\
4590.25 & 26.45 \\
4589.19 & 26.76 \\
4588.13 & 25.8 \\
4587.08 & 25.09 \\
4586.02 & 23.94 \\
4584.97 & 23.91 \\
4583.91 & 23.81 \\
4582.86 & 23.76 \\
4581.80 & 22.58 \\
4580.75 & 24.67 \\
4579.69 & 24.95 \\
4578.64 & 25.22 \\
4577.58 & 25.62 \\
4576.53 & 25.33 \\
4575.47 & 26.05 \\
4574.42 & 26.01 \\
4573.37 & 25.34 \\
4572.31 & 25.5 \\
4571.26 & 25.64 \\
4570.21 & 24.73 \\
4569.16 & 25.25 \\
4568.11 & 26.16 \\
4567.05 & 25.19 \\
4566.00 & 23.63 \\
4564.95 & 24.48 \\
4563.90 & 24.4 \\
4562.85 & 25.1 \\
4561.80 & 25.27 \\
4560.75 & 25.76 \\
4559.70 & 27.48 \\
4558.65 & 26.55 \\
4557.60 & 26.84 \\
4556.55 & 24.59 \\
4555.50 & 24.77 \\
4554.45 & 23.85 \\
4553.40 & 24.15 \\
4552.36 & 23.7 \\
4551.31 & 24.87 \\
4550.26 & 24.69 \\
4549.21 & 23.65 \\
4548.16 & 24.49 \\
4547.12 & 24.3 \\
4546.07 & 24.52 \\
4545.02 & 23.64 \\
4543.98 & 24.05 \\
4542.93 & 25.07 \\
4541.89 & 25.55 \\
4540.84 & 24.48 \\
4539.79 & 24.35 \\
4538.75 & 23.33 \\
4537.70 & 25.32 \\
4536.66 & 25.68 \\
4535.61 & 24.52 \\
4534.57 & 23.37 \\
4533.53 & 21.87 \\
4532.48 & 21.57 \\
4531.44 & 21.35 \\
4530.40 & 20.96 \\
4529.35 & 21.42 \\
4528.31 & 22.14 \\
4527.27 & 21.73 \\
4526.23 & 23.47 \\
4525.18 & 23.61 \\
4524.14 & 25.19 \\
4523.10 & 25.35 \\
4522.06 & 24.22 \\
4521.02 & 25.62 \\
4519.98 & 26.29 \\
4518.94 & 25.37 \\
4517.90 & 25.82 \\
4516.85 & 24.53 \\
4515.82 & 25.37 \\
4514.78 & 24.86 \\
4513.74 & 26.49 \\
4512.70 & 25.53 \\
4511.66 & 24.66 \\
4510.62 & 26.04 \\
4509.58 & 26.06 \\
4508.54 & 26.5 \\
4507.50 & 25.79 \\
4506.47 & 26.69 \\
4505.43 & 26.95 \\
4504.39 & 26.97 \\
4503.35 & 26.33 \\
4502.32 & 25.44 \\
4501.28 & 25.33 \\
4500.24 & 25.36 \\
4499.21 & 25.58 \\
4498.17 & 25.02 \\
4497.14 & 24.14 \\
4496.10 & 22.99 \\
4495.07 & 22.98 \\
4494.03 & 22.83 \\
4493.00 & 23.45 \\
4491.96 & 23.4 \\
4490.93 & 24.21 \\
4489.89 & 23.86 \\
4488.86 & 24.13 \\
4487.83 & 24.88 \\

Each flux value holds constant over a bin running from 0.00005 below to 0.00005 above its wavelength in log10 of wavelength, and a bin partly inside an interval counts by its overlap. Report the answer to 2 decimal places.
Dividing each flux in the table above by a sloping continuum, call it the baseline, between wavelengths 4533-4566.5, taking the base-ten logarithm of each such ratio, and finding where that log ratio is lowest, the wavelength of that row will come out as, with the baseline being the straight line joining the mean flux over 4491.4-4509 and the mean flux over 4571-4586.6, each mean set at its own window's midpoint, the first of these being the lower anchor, 4533.53 angstrom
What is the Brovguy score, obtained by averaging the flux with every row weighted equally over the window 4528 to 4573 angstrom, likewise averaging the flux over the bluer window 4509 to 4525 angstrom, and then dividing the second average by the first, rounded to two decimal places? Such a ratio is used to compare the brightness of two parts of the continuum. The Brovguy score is 1.04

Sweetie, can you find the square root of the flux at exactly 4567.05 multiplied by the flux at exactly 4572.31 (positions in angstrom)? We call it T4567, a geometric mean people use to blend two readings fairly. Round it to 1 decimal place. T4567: 25.3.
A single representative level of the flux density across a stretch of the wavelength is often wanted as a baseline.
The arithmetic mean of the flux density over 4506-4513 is 25.9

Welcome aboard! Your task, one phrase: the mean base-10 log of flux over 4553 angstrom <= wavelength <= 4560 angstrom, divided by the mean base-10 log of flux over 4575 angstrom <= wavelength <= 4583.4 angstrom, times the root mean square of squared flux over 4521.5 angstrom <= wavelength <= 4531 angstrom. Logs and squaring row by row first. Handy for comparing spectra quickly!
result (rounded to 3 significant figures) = 546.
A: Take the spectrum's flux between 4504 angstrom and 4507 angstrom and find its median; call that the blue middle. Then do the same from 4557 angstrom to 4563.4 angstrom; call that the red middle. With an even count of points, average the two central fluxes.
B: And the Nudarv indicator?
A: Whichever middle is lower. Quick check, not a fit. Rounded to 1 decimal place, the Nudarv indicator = 26.2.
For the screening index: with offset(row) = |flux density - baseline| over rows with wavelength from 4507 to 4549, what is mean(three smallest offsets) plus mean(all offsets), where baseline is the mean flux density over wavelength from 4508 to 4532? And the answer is 1.24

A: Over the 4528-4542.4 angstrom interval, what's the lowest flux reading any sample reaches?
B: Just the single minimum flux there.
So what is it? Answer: 20.96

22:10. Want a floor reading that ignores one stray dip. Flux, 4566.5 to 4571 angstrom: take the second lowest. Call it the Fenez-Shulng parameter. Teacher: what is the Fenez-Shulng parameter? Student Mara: 25.19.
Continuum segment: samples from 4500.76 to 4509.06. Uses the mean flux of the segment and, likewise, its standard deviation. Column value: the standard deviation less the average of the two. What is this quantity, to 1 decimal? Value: -12.8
